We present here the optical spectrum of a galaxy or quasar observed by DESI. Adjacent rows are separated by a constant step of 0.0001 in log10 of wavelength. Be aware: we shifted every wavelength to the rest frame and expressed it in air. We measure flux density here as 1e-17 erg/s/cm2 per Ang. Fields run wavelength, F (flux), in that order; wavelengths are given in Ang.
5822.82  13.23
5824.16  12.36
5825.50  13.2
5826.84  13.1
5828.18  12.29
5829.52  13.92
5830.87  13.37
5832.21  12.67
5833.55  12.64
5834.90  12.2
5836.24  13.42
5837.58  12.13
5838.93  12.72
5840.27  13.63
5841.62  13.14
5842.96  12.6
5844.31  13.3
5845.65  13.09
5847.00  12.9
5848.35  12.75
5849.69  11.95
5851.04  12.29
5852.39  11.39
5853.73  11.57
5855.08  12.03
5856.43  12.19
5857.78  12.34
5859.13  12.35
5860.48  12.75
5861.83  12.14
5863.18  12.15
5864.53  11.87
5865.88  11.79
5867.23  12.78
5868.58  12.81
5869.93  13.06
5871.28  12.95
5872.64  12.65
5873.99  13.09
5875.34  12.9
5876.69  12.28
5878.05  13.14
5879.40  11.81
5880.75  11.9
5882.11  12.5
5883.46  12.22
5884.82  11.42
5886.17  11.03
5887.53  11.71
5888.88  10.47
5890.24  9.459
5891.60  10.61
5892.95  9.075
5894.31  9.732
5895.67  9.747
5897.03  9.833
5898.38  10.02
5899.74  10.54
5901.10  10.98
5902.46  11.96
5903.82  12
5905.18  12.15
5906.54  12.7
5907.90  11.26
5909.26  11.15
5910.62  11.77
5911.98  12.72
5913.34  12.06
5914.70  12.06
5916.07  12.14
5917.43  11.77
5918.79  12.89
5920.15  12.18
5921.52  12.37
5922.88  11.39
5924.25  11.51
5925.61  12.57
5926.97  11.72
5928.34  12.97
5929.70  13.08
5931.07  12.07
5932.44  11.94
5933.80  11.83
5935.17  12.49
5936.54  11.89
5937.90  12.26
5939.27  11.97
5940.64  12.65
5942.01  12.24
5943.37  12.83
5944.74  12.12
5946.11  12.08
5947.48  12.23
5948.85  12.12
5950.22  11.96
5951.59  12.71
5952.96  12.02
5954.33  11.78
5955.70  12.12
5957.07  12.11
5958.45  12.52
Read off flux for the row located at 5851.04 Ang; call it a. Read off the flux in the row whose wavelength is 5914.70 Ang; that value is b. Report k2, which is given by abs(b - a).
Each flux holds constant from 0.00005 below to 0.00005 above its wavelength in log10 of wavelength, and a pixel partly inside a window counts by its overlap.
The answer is 0.23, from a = 12.29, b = 12.06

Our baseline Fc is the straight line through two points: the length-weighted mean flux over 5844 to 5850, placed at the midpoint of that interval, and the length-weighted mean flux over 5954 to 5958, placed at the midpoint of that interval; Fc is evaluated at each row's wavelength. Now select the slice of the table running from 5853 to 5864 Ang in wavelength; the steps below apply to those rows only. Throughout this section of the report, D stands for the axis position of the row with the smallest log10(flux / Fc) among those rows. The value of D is 5853.73 Ang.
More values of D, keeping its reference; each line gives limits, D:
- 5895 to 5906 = 5895.67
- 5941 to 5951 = 5950.22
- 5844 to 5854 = 5852.39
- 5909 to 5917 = 5909.26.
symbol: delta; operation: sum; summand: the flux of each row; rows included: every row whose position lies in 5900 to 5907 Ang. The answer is 59.8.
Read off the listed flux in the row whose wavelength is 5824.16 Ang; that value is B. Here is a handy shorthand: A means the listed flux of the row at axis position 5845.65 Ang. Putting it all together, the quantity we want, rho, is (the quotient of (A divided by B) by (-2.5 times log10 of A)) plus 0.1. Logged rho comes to -0.28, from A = 13.09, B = 12.36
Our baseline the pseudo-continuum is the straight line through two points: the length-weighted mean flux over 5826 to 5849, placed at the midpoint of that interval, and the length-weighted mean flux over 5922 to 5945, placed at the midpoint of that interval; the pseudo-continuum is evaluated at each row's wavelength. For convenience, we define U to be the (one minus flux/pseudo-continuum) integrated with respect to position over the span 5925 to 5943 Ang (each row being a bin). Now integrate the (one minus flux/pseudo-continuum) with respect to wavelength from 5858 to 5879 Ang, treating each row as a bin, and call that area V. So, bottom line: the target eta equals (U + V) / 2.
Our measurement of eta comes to 0.05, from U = -0.1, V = 0.2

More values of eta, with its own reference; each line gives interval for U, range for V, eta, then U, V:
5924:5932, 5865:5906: 1.63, -0.1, 3.3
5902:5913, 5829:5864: 0.57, 0.4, 0.8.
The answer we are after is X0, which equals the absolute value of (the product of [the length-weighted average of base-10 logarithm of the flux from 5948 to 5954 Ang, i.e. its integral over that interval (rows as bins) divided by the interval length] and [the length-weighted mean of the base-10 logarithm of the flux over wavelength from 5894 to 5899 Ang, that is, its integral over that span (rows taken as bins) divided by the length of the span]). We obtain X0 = 1.08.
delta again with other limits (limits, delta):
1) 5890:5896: 48.6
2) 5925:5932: 62.4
